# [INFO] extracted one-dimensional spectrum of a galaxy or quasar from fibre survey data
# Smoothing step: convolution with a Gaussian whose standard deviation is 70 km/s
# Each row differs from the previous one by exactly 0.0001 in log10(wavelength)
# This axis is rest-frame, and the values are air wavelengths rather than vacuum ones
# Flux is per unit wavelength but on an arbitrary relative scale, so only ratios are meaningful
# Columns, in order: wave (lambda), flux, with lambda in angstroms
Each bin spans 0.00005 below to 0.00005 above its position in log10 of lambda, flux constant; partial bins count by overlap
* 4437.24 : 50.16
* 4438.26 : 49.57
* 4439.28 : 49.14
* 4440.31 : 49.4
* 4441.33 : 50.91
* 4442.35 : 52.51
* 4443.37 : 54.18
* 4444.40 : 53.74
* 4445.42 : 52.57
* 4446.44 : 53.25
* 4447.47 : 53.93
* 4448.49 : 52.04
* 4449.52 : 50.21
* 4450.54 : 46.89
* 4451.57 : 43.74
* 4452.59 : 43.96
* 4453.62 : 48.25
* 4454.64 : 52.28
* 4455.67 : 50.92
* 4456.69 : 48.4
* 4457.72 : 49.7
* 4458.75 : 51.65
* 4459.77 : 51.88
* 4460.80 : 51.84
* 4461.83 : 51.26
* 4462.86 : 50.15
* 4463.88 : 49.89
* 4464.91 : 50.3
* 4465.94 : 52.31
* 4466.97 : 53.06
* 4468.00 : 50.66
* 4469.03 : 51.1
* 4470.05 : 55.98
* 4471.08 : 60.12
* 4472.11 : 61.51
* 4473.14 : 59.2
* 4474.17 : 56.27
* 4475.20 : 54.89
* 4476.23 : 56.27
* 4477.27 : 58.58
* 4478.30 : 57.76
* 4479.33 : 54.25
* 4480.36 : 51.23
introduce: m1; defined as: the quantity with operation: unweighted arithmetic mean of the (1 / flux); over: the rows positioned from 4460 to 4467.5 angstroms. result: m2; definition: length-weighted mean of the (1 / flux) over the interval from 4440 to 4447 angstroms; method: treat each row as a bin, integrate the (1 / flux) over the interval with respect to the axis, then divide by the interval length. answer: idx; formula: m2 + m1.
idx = 0.039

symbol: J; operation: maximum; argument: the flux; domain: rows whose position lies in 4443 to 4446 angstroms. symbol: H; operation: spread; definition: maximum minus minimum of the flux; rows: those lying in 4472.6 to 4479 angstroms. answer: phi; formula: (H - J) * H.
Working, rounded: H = 4.3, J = 54.18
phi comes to -215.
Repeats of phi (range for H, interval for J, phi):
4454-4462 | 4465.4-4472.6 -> -224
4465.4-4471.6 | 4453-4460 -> -405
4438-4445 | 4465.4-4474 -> -285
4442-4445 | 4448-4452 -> -84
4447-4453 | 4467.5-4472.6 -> -523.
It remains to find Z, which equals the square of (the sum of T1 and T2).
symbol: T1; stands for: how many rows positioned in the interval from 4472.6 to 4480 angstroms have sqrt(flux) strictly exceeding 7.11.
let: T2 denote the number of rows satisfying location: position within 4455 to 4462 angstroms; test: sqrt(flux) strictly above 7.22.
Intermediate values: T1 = 7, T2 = 0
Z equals 49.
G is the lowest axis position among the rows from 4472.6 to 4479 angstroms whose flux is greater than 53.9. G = 4473.14 angstroms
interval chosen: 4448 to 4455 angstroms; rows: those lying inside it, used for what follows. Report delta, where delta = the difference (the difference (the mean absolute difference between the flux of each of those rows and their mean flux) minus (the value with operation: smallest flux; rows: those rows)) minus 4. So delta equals -44.9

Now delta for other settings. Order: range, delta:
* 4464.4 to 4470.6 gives -52.8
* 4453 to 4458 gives -50.9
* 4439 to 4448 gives -51.6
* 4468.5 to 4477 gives -52.6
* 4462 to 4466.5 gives -53.1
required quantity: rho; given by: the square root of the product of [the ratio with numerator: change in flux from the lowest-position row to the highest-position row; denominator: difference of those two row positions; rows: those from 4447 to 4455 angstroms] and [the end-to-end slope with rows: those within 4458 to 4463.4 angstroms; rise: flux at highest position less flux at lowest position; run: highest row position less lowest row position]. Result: 0.3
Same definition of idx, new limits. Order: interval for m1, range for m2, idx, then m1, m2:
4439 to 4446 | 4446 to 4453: 0.040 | 0.0193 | 0.0205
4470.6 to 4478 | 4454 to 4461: 0.037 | 0.0172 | 0.0197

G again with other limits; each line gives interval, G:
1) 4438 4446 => 4443.37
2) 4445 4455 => 4447.47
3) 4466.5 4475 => 4470.05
